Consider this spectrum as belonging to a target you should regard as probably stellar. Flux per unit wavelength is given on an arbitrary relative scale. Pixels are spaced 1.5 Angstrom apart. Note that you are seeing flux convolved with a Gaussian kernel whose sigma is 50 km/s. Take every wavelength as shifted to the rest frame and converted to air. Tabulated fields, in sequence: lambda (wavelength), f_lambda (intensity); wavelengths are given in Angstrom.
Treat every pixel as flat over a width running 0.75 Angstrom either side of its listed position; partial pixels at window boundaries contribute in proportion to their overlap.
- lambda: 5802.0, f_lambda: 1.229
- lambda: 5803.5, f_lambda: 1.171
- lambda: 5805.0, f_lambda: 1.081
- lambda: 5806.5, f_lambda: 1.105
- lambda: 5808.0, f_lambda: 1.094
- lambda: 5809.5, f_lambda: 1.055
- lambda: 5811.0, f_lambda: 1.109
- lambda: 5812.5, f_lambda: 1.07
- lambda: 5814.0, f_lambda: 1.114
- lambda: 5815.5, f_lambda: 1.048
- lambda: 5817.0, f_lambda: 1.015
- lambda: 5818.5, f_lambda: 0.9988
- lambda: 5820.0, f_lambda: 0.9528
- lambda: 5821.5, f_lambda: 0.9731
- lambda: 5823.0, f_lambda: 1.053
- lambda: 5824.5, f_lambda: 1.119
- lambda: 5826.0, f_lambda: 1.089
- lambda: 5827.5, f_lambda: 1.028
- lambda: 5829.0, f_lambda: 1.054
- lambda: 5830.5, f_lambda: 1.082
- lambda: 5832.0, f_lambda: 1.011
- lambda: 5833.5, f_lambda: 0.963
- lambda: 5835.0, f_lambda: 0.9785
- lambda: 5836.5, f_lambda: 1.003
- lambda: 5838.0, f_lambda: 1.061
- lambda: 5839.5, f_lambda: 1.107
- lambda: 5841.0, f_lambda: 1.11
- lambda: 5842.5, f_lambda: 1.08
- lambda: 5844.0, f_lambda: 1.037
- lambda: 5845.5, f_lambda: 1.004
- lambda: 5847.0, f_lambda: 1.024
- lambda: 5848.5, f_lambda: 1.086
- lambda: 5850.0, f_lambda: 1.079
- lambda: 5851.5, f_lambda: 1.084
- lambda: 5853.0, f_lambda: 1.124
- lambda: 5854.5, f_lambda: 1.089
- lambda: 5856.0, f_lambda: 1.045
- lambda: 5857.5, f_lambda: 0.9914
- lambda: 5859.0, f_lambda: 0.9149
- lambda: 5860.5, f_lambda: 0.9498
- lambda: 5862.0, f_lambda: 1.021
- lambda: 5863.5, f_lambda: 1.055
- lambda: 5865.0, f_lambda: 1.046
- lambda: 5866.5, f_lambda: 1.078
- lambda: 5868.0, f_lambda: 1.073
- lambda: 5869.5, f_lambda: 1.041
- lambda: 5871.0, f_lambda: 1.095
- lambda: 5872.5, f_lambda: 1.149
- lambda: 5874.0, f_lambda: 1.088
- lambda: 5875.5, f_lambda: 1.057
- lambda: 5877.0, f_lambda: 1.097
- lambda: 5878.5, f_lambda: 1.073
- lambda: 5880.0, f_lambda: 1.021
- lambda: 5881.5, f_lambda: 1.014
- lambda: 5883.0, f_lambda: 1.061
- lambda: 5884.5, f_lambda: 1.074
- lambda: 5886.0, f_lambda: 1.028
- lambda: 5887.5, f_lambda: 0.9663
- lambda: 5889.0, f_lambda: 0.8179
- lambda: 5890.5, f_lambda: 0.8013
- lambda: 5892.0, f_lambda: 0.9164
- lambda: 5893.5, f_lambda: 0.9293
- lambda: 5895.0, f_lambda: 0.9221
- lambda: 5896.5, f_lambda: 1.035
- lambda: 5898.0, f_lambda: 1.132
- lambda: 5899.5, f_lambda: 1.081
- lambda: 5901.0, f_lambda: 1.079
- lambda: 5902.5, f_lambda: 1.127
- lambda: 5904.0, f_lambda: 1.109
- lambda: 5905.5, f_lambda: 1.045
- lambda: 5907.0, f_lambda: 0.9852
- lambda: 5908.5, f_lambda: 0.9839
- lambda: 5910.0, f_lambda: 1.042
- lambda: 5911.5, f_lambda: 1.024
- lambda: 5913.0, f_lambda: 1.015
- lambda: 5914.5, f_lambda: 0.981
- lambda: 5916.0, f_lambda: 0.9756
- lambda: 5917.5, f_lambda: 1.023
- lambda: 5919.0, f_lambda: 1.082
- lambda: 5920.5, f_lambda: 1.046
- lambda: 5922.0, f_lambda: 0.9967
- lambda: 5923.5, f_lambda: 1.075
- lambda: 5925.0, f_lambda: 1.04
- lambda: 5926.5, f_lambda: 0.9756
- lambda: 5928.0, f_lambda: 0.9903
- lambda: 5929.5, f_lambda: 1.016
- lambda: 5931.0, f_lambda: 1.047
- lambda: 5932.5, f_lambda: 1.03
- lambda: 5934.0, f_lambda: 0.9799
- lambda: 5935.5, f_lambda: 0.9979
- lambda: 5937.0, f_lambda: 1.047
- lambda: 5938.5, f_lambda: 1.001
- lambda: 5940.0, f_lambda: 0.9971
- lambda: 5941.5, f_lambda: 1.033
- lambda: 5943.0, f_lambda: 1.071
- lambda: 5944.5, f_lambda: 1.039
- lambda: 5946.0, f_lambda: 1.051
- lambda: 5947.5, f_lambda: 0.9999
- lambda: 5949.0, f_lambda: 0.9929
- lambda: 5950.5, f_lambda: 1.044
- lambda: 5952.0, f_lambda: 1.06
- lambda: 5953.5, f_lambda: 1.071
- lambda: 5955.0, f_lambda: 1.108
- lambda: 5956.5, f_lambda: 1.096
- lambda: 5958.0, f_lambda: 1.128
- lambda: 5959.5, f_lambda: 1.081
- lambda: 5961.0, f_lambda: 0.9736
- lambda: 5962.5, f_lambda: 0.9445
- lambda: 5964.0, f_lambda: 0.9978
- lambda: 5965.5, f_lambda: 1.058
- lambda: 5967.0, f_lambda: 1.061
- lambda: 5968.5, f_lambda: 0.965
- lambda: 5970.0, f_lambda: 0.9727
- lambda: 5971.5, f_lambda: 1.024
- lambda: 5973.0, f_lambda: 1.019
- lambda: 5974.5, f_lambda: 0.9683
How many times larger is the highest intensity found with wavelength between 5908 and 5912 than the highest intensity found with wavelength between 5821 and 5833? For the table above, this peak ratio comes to 0.93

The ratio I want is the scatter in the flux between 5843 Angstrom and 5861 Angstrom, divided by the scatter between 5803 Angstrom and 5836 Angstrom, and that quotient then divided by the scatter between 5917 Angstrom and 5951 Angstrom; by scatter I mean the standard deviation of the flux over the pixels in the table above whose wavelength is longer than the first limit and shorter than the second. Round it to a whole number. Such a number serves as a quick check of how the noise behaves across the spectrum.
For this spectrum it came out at 35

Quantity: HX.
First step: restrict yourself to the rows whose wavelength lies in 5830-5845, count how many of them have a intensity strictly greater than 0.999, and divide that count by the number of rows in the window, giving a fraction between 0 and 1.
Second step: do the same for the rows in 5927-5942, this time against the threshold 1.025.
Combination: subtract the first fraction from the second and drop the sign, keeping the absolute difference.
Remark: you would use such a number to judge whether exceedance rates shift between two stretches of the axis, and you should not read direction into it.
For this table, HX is 0.40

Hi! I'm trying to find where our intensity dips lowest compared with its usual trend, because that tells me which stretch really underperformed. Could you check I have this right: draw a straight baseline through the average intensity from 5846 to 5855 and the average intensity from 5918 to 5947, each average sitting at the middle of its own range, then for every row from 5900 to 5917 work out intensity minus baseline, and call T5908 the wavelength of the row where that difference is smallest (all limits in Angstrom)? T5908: 5916.0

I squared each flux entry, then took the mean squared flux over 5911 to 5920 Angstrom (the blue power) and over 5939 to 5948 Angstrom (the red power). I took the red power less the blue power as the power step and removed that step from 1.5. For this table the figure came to 1.47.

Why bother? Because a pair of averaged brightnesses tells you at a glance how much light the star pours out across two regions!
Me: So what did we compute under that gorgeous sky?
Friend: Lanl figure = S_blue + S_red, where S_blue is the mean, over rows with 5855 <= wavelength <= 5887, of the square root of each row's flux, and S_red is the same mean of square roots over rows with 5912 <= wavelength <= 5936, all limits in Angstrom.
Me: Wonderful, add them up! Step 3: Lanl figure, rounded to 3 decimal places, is 2.031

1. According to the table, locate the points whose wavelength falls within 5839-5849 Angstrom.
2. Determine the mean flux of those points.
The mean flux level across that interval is 1.06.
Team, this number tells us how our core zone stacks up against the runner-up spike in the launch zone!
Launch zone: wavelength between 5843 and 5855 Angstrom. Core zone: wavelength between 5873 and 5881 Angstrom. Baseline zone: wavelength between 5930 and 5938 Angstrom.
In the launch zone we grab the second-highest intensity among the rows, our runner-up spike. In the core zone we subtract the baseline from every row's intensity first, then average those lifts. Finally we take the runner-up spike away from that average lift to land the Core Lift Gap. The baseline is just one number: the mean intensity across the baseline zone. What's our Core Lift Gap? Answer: -1.04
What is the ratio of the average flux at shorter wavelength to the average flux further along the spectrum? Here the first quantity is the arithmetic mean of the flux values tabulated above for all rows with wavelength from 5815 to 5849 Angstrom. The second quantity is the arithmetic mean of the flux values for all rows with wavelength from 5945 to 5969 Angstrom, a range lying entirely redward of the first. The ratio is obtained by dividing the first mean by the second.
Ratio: 1.00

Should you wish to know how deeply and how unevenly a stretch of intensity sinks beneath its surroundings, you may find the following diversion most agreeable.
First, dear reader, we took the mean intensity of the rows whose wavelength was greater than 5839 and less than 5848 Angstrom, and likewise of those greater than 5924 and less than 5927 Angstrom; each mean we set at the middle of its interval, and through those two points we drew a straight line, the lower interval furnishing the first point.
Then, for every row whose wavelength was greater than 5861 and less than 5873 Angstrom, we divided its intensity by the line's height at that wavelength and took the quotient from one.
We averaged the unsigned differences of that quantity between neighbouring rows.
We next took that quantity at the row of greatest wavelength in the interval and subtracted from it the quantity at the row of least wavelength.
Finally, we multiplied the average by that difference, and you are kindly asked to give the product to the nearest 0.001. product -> -0.004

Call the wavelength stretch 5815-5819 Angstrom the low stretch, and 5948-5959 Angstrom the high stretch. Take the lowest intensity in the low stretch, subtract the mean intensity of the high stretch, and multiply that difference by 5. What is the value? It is -0.36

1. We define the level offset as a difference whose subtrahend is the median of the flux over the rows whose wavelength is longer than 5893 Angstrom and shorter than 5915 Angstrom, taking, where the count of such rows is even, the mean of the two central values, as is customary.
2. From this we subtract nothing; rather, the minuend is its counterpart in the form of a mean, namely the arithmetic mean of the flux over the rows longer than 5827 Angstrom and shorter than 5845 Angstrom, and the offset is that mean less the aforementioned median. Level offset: 0.01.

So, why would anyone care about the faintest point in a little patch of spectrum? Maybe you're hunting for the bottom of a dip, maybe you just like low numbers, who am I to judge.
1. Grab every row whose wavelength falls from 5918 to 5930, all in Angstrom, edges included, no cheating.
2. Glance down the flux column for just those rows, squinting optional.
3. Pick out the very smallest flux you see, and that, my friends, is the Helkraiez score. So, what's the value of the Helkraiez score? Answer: 0.9756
